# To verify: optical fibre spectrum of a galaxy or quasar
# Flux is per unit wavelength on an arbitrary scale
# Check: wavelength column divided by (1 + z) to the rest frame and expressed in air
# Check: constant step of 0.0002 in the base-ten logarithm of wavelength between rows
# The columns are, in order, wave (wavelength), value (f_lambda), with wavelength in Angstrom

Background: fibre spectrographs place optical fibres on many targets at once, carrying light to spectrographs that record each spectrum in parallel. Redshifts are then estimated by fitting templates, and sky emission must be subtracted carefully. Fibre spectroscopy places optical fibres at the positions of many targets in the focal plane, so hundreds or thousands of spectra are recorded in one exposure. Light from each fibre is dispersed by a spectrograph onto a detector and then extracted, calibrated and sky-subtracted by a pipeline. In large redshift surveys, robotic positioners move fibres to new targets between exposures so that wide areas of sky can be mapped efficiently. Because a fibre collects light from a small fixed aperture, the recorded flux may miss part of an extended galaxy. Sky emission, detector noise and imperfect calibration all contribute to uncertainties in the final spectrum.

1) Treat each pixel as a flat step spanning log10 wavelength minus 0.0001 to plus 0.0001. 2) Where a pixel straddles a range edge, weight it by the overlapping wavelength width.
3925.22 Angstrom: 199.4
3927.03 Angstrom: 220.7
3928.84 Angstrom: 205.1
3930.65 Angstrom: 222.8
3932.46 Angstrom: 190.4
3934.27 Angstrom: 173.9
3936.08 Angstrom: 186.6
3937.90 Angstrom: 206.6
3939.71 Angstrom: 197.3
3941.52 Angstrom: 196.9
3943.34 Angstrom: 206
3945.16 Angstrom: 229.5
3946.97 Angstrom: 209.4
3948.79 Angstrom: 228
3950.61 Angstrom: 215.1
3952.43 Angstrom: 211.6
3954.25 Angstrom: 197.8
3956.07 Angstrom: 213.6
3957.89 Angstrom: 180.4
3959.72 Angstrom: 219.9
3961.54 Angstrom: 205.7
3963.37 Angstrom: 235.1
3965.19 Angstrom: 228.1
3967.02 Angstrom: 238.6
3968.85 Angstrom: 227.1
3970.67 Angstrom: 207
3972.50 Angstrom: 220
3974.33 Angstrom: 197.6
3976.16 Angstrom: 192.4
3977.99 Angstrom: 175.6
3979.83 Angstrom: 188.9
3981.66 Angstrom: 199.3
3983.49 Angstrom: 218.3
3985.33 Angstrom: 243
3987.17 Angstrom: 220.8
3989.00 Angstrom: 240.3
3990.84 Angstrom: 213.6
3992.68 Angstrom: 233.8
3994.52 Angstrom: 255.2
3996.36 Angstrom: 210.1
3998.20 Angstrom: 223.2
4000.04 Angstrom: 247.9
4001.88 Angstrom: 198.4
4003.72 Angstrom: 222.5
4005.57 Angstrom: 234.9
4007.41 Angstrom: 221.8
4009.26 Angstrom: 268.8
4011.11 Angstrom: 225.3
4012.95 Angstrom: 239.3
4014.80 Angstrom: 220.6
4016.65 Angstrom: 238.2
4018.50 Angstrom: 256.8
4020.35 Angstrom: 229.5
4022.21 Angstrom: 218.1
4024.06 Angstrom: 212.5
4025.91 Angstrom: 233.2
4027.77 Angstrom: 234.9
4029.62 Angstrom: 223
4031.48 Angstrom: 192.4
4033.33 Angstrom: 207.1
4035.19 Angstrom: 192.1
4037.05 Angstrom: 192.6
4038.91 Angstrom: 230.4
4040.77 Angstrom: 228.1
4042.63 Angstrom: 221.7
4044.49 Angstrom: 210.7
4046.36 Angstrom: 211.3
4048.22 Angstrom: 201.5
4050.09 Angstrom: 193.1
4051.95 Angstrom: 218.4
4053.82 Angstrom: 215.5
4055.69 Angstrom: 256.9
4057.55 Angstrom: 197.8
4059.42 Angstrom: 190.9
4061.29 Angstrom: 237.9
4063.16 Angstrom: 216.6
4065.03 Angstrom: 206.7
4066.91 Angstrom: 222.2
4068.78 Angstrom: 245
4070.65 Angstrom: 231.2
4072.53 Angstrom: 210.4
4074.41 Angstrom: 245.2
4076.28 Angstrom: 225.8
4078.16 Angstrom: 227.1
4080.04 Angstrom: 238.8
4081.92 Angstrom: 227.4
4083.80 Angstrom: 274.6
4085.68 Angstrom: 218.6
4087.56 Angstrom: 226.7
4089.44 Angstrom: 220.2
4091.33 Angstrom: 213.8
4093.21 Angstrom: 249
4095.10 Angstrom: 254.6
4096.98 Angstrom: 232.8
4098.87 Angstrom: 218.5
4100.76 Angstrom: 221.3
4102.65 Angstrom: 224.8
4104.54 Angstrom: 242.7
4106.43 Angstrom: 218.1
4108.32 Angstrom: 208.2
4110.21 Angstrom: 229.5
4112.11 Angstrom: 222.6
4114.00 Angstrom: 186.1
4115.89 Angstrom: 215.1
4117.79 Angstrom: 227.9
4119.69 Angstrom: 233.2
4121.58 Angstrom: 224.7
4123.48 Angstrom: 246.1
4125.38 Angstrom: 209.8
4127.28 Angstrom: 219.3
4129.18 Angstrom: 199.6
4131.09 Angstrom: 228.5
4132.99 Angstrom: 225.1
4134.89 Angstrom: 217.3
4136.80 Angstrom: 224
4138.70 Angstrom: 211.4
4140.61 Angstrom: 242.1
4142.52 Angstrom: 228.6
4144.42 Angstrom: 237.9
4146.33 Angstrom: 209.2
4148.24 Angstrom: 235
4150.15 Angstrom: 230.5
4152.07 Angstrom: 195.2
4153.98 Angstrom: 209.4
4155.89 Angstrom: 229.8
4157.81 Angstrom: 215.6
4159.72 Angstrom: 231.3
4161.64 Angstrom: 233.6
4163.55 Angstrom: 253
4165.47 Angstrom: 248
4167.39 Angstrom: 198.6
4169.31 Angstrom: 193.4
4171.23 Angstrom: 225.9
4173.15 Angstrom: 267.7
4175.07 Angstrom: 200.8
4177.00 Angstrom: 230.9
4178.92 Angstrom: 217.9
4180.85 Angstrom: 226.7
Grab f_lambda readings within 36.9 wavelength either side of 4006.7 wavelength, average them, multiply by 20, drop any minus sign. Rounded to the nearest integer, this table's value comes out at 4415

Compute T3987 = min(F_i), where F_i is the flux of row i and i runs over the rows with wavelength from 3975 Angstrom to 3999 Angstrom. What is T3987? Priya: 175.6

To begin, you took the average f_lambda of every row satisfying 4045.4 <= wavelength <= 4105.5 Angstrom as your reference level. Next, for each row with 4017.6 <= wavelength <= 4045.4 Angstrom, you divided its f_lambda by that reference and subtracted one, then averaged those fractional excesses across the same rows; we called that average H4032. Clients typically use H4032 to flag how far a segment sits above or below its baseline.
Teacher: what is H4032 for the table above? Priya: -0.030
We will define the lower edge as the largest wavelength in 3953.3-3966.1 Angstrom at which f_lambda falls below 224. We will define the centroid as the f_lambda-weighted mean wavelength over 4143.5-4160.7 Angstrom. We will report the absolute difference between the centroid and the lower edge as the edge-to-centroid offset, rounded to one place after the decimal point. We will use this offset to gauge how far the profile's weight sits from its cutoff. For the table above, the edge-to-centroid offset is 190.5 Angstrom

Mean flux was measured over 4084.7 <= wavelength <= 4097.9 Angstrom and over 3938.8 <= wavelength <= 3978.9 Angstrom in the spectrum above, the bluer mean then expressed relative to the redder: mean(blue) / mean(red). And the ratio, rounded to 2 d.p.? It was 0.91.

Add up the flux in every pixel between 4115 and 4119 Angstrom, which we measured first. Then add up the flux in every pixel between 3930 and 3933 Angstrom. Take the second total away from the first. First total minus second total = 30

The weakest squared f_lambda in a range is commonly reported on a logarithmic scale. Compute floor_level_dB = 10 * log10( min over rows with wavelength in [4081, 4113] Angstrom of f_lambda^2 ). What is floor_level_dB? 46.4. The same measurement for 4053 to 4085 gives 45.6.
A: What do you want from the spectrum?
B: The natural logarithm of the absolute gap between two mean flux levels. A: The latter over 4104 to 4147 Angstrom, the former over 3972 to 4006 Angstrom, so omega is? 1.5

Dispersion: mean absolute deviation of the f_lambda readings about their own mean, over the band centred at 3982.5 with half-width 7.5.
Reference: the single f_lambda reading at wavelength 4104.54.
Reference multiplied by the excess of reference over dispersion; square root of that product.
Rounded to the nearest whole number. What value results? 232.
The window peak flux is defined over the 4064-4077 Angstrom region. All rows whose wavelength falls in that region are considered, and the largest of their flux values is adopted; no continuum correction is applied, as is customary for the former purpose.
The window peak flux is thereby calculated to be 245.2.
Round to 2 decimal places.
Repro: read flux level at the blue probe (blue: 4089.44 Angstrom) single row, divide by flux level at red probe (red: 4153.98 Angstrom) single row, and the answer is 1.05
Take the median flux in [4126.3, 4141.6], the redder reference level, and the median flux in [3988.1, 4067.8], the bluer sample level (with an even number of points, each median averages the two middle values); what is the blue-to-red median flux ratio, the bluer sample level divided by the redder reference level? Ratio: 1.00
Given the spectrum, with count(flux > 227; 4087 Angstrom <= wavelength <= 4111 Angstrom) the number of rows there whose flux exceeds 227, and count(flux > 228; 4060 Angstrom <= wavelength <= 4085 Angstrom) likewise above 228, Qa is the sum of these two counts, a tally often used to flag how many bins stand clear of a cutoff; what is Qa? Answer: 11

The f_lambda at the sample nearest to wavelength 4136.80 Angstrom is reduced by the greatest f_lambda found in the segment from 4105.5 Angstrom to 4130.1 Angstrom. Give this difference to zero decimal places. -22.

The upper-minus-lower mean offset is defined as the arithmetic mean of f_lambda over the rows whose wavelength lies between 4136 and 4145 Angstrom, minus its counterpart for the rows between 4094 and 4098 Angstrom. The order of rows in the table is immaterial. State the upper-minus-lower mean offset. -15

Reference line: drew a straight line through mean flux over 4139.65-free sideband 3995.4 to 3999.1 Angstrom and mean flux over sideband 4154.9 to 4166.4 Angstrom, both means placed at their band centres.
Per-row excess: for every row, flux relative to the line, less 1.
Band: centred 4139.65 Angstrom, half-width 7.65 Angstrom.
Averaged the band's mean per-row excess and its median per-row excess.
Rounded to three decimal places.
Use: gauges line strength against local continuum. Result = -0.035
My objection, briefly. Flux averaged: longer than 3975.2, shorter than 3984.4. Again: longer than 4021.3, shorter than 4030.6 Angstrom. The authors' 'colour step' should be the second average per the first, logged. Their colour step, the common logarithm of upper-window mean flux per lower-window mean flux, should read 0.061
